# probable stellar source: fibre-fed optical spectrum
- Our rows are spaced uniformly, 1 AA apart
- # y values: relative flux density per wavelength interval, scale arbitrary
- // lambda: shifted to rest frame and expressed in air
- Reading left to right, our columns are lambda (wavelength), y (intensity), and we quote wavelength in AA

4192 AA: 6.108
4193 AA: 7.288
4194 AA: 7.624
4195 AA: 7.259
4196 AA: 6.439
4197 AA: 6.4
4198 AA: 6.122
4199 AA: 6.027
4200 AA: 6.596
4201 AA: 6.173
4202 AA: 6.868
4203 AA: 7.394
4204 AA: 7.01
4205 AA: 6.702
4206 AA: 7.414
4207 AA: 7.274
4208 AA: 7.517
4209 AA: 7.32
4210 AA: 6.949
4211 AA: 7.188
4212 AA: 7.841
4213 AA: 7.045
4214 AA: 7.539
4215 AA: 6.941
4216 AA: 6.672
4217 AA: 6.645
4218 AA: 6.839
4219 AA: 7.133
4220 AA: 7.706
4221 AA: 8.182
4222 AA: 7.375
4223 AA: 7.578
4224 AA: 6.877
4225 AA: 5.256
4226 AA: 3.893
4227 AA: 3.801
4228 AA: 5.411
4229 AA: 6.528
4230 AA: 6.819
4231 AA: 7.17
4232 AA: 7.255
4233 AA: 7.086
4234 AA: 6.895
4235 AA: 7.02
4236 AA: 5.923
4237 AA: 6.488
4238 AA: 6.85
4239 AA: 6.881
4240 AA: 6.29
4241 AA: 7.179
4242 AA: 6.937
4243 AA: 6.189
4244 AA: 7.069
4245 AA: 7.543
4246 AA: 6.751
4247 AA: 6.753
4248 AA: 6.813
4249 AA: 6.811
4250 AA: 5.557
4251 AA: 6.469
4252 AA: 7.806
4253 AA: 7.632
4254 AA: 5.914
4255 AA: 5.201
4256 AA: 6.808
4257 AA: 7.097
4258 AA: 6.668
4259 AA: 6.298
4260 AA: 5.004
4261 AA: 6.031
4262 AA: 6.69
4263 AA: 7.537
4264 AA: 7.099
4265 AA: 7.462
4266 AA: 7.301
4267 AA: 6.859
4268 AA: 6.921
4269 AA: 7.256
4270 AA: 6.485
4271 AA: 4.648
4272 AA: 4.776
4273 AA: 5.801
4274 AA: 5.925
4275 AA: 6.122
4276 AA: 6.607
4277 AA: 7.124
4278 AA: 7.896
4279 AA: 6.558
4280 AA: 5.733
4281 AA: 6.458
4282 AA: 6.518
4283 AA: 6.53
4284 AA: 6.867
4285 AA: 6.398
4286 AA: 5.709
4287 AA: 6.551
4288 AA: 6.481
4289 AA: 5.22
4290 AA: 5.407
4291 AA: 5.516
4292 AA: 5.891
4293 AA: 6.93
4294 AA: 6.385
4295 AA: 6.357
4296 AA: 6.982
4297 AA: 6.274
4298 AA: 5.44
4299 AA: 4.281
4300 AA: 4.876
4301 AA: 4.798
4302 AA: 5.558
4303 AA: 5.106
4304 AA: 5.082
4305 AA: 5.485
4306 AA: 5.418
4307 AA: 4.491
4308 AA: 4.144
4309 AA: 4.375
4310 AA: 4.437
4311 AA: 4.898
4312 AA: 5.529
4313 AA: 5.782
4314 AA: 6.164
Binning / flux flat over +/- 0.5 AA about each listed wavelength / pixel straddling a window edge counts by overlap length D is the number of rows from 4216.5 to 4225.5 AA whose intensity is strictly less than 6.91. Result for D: 4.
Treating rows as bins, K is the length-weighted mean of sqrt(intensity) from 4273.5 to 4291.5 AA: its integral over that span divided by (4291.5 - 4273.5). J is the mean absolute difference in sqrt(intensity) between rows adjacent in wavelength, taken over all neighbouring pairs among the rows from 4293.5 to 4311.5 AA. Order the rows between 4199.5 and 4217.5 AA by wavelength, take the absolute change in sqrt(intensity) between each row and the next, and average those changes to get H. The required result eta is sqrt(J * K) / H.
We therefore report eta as 6.4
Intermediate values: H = 0.078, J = 0.100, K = 2.51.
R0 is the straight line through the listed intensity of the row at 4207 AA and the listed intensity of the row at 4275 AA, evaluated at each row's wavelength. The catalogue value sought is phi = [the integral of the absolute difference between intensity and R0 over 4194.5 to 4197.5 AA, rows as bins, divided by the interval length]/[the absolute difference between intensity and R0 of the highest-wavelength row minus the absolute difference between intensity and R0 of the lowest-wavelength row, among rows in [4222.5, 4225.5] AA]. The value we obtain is 0.7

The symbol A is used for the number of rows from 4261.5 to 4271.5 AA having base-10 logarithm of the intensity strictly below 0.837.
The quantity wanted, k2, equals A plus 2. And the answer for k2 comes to 6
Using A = 4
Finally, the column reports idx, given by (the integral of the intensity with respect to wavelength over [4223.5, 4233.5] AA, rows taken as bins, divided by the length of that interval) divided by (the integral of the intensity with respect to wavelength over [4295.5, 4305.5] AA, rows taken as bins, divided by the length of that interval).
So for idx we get 1.12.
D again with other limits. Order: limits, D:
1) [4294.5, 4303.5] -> 8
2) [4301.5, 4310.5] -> 9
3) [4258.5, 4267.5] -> 5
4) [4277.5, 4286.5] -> 8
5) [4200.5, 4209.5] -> 3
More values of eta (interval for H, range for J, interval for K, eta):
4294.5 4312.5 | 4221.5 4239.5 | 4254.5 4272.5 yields 5.2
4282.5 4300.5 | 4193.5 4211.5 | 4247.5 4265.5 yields 3.6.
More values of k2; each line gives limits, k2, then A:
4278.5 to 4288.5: 12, 10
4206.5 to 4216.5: 3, 1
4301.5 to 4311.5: 12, 10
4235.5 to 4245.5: 7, 5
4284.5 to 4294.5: 11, 9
